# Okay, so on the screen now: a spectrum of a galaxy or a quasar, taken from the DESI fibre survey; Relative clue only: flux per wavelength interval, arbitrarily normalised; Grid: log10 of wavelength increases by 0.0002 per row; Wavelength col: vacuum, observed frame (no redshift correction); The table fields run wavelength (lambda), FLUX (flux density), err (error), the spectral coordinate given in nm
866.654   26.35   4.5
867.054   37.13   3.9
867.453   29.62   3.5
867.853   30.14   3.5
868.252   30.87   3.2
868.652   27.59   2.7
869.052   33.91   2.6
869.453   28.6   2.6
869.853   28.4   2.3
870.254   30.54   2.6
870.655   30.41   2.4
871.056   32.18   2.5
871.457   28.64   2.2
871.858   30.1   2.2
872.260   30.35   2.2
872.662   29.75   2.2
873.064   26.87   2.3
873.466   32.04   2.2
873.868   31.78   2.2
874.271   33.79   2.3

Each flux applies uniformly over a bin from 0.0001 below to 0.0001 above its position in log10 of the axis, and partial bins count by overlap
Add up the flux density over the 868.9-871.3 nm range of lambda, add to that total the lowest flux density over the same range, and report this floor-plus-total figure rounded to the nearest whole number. 212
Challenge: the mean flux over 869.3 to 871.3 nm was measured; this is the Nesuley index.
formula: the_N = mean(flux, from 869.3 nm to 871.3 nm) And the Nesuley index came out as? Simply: 30.03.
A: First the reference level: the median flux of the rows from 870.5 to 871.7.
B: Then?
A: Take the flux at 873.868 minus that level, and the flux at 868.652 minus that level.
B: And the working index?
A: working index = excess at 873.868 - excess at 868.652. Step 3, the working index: 4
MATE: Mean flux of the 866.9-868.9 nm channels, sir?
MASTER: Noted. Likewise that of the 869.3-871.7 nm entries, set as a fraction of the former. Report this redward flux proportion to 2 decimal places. 0.96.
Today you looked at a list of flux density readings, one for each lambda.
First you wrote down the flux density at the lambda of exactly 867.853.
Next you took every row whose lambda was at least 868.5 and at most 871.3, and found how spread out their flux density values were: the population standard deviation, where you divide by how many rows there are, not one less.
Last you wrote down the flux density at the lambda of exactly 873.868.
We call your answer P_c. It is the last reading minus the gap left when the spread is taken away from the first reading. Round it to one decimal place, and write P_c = 3.7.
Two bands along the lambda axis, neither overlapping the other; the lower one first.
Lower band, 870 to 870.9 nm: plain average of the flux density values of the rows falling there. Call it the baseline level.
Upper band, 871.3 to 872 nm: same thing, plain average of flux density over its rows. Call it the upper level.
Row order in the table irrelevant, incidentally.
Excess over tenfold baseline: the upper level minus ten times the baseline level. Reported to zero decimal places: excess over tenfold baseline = -275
